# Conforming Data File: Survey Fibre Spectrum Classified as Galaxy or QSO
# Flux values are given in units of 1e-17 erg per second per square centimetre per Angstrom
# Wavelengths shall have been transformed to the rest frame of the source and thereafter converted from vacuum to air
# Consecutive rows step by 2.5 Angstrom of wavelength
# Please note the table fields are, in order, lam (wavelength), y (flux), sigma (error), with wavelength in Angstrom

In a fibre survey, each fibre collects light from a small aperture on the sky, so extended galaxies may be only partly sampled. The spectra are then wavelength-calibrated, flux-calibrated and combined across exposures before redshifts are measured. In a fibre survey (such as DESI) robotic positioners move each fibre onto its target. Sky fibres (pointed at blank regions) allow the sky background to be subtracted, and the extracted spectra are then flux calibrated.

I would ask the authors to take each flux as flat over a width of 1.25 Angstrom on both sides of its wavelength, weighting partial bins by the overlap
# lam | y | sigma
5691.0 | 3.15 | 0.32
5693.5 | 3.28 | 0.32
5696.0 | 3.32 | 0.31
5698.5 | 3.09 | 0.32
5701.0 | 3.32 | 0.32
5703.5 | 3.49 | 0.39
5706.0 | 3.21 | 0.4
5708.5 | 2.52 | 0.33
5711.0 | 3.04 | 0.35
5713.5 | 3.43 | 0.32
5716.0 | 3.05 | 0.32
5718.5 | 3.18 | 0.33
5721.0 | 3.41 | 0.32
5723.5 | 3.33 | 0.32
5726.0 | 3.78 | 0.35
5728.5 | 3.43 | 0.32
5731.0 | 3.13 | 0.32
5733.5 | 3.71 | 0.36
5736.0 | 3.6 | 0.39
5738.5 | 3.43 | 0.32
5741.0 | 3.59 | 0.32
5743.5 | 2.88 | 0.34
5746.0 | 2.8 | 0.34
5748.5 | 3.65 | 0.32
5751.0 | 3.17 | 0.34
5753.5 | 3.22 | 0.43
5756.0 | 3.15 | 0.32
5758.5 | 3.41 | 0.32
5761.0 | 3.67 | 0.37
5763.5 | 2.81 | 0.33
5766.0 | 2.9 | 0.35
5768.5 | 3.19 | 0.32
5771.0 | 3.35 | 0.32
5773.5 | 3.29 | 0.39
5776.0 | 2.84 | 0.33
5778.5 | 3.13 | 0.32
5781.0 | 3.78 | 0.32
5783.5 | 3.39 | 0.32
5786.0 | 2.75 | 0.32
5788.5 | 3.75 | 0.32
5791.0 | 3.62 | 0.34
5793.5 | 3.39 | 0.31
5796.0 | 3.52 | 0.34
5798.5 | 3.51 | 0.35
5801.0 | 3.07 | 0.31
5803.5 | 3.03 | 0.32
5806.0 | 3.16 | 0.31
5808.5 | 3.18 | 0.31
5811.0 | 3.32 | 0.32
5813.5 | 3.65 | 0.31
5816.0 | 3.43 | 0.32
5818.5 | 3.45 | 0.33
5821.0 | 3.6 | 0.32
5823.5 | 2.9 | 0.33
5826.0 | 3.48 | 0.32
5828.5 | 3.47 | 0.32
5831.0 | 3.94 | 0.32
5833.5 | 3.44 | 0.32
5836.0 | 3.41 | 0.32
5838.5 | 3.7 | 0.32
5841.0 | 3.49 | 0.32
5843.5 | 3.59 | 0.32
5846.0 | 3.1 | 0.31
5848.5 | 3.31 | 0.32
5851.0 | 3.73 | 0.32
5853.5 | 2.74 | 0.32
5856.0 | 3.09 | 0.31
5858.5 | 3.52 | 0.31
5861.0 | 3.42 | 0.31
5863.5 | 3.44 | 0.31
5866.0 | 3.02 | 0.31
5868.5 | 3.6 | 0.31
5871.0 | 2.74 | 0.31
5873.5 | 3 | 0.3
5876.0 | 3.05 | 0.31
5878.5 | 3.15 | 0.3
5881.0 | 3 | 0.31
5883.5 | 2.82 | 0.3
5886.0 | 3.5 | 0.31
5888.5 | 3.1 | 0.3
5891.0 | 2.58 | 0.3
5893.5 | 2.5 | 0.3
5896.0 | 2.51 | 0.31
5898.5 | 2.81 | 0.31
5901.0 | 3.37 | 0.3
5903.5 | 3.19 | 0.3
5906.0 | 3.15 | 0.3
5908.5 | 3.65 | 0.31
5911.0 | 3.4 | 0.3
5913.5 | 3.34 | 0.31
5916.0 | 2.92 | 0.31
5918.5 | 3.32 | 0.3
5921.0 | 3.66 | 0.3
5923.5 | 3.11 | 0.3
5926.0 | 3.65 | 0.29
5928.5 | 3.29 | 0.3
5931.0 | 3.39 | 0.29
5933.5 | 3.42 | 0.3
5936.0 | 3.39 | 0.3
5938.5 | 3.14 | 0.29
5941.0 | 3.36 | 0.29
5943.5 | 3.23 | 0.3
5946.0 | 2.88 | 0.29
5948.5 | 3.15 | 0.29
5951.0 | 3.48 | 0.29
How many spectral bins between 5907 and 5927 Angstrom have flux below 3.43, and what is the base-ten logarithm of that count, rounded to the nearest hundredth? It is 0.70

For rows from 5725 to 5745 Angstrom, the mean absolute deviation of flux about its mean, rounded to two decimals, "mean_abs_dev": 0.23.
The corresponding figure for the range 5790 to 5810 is 0.20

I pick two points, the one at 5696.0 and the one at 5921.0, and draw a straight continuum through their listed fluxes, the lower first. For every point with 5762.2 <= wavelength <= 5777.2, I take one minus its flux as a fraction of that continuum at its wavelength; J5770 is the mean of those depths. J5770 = 0.11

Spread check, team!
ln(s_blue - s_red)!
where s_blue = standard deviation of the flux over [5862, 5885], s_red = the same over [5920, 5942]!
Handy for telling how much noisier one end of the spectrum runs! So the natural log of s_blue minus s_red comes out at -2.5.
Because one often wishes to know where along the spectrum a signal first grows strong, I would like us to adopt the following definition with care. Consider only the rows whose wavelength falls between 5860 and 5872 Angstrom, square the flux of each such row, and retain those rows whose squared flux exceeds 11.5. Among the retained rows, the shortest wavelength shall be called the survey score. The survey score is 5861.0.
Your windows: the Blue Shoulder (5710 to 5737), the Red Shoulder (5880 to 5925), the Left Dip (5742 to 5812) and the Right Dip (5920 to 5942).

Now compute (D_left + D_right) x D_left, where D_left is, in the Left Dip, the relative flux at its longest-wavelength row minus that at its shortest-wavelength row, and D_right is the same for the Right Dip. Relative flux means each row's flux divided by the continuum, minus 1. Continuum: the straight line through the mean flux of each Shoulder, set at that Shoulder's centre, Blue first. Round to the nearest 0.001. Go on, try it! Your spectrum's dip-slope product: 0.012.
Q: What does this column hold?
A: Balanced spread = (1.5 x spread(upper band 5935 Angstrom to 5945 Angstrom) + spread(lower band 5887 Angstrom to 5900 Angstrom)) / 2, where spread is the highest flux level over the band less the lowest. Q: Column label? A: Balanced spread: 0.49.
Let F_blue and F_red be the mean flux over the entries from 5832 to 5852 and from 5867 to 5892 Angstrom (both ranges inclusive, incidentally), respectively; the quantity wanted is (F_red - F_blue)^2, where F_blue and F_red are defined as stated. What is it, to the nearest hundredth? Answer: 0.17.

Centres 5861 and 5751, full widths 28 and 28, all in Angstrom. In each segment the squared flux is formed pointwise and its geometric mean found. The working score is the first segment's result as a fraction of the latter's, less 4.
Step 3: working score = -3.01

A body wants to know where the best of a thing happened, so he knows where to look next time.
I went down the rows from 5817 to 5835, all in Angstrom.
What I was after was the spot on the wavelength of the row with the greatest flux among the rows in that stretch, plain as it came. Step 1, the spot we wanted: 5831.0 Angstrom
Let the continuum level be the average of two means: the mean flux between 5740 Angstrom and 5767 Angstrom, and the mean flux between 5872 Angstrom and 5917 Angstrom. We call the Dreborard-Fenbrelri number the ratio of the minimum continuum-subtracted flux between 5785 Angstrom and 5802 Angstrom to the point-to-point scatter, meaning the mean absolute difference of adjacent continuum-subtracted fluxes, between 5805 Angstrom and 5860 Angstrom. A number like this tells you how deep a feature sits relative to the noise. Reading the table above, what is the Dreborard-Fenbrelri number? -1.20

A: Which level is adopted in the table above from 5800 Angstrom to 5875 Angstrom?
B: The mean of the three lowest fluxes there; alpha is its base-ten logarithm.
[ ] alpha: 0.45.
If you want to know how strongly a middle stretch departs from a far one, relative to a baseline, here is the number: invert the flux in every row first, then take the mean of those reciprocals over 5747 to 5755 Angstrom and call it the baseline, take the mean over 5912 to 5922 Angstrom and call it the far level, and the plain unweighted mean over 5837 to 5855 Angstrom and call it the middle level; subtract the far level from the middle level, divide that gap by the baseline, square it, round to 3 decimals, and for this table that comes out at 0.000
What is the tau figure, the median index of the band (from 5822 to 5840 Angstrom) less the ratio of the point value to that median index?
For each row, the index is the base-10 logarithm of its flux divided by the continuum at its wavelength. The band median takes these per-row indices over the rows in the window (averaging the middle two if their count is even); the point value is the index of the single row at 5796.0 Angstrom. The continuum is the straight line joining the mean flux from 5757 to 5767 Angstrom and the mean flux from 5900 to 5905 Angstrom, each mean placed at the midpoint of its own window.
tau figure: -1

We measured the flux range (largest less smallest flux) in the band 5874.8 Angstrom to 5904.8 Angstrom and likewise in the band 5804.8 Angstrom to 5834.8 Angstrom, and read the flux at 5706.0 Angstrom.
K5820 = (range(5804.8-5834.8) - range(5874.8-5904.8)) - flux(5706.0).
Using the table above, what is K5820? -3.17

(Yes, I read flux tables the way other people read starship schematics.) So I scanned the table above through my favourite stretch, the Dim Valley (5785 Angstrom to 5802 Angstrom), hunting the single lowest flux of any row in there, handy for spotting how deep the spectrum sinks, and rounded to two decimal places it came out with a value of 2.75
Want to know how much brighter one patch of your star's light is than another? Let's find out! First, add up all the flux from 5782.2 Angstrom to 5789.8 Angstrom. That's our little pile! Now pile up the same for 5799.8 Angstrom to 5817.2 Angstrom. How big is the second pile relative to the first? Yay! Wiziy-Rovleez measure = 2.3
